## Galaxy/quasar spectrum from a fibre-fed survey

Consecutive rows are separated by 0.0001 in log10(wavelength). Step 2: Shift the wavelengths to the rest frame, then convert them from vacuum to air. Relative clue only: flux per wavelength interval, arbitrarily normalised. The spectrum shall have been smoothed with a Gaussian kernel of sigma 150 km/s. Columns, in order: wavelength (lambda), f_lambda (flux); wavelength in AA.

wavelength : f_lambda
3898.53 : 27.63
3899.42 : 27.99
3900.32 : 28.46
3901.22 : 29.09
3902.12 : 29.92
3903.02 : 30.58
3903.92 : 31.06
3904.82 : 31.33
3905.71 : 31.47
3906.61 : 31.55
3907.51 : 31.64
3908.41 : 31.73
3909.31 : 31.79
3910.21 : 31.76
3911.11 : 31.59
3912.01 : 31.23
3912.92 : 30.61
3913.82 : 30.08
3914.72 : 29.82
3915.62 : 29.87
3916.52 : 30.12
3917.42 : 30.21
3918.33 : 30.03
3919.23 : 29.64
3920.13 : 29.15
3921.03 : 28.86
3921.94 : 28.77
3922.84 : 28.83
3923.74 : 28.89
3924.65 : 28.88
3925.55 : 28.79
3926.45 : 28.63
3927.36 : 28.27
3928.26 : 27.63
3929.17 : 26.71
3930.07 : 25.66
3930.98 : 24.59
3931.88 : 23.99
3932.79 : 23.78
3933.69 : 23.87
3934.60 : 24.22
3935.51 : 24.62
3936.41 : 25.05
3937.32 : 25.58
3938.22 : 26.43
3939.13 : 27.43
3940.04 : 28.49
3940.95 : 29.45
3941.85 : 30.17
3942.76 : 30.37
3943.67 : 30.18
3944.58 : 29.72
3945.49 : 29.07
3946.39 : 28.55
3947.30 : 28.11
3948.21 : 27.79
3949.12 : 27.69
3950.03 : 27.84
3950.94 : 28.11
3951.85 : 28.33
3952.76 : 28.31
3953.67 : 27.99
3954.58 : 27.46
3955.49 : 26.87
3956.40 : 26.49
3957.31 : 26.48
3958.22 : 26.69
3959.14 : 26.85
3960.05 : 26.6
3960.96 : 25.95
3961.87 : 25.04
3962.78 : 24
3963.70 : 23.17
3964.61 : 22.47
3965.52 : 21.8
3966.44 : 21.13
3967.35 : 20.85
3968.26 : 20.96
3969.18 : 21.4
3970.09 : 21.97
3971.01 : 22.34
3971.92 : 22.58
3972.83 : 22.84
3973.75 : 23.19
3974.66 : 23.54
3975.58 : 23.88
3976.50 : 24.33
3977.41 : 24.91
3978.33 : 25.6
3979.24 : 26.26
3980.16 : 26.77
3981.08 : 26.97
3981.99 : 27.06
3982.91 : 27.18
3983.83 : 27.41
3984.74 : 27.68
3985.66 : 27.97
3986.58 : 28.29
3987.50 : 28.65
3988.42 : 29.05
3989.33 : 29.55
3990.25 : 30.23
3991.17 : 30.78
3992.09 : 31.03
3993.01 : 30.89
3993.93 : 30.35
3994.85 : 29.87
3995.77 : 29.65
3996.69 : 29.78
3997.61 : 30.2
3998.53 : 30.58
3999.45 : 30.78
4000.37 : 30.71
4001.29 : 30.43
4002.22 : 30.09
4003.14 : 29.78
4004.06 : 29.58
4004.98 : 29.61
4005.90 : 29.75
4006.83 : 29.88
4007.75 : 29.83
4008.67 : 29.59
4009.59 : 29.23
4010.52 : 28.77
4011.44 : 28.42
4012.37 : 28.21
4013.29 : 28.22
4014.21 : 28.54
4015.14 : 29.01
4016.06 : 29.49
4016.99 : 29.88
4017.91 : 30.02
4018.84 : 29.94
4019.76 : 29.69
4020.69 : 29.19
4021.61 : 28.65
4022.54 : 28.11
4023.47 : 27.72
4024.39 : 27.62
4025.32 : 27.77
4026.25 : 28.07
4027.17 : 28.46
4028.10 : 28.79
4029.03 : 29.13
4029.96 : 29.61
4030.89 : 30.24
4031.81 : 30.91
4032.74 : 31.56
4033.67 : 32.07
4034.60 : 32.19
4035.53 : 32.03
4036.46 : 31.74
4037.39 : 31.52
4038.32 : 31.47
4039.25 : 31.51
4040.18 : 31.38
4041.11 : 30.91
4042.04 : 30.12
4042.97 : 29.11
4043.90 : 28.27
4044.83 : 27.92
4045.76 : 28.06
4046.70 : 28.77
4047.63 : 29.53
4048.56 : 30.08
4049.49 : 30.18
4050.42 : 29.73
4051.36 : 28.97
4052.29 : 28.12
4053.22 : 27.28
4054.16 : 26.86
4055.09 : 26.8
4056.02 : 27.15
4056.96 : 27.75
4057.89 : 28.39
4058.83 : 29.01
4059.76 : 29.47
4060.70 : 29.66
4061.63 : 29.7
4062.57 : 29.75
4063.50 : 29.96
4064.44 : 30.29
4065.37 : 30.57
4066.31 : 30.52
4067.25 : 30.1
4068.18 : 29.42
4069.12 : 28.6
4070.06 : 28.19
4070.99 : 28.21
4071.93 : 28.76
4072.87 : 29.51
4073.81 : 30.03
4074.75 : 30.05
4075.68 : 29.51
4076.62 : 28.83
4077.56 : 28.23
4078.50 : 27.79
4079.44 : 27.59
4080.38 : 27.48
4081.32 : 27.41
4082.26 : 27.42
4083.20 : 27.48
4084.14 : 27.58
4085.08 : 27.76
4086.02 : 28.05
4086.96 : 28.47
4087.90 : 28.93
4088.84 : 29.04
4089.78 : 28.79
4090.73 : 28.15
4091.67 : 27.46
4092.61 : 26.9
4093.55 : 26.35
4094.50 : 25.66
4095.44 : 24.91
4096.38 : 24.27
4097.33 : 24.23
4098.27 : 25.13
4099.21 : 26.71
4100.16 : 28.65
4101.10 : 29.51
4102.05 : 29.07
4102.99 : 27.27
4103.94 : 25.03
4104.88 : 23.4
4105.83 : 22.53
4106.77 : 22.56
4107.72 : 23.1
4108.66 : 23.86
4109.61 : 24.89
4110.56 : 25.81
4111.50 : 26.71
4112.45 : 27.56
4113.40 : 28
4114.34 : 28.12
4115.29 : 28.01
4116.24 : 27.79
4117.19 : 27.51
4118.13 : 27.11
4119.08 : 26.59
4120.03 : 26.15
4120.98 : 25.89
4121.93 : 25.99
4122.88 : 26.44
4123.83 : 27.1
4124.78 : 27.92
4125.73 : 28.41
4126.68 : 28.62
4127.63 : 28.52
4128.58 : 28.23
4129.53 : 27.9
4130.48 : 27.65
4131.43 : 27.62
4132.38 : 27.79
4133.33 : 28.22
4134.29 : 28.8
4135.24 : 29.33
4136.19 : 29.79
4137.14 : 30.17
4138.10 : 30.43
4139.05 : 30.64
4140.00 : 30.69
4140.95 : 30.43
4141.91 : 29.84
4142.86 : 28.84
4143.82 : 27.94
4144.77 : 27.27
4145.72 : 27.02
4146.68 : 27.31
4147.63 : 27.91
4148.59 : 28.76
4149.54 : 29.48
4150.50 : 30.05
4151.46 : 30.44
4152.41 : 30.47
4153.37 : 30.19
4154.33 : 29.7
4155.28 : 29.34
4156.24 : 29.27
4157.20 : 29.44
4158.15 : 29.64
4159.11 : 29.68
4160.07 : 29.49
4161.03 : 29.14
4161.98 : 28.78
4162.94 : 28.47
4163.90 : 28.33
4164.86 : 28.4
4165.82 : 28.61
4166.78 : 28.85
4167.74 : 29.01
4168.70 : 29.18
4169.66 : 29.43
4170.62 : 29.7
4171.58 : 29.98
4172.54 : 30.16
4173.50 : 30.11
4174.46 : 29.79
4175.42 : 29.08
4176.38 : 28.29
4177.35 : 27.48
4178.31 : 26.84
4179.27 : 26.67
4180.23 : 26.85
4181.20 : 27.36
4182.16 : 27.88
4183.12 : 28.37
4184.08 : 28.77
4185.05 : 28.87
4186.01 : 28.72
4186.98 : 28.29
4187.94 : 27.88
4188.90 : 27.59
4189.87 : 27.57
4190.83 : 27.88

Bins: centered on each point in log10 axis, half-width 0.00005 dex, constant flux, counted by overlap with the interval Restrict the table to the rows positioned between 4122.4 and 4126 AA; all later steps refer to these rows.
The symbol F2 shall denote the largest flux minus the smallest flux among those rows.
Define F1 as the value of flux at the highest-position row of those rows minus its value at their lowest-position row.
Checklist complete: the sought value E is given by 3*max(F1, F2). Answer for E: 5.9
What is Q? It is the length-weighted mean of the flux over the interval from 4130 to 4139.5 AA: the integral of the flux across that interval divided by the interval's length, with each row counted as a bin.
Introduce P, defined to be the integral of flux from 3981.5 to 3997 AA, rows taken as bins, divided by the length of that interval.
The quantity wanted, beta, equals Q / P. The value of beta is 1.00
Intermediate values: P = 29.1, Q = 29.0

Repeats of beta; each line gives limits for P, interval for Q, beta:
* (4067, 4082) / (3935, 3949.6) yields 0.98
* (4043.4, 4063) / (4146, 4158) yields 1.02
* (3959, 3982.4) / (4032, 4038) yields 1.33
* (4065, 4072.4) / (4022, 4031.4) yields 0.98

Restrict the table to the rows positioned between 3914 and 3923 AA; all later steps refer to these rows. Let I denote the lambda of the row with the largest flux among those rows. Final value 3917.42 AA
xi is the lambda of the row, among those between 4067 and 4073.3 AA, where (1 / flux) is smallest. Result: 4067.25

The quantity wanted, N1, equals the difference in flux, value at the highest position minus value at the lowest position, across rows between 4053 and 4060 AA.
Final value 2.2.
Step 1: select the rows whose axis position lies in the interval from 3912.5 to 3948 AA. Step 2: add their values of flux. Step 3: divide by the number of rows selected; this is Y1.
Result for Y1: 28.0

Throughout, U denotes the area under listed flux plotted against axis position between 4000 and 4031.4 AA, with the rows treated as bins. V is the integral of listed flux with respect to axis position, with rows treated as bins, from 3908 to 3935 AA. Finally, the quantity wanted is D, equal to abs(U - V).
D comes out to 144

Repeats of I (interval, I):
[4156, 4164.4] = 4159.11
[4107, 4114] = 4113.40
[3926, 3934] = 3926.45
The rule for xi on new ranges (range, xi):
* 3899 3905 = 3904.82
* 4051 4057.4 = 4051.36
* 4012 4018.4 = 4017.91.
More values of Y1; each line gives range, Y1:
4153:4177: 29.3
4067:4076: 29.2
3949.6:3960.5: 27.3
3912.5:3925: 29.6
